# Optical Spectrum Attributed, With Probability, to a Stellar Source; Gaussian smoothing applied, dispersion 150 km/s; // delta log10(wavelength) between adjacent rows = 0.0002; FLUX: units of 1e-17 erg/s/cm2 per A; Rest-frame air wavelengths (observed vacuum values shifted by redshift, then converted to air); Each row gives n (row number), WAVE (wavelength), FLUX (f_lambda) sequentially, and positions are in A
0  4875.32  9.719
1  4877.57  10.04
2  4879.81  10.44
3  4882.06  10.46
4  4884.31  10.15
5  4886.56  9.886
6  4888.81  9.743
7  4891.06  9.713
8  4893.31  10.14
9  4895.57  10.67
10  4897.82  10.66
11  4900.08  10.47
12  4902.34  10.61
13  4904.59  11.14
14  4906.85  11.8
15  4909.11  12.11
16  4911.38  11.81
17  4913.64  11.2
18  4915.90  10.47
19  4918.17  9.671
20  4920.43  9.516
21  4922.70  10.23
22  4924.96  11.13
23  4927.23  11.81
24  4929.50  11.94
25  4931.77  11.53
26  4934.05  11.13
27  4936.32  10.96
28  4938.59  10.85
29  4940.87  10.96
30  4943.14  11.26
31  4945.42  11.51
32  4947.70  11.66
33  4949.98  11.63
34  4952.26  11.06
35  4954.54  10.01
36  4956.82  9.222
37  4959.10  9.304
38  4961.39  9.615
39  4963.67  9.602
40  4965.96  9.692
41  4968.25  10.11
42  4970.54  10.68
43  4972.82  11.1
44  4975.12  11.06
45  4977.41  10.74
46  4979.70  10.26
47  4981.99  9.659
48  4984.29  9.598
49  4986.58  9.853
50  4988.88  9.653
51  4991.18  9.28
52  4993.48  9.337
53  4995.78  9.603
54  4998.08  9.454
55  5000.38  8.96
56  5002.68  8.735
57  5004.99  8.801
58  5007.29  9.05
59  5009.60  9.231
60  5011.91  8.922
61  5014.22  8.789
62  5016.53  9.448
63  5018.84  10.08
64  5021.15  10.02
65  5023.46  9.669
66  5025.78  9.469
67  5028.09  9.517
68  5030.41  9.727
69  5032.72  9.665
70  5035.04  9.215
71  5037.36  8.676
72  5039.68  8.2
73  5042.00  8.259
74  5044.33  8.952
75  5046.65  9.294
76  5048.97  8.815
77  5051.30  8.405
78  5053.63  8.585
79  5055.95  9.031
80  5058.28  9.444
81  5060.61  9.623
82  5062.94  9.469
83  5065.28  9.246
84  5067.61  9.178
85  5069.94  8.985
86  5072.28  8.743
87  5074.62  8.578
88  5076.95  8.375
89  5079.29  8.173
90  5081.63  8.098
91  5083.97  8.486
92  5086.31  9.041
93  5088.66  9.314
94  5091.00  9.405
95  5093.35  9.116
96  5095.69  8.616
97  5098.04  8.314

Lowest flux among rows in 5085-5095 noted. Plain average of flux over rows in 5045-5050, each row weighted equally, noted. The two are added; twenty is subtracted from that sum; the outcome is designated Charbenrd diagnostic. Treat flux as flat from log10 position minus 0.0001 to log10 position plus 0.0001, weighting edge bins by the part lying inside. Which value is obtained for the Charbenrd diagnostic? -1.9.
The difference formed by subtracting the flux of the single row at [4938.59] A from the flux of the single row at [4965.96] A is -1.2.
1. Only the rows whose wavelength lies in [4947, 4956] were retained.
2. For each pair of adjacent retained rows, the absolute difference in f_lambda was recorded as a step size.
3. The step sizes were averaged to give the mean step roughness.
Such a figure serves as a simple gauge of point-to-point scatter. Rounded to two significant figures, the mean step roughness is 0.55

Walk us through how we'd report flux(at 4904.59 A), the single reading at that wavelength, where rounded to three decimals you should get 11.140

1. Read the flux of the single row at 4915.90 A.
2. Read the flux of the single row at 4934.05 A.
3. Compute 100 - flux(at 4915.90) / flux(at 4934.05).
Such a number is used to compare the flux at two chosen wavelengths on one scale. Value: 99.1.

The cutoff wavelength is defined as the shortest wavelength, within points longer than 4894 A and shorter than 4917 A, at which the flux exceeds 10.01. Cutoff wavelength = 4895.57 A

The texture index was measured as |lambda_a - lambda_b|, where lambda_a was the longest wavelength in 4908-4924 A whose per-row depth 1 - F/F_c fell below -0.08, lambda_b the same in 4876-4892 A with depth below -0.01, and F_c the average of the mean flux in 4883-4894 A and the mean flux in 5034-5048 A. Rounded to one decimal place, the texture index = 31.6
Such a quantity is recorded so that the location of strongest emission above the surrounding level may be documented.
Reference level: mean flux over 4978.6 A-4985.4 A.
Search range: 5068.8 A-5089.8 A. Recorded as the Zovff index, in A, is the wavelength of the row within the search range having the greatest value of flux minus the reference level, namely 5088.66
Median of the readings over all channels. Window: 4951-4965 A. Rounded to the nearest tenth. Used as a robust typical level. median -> 9.6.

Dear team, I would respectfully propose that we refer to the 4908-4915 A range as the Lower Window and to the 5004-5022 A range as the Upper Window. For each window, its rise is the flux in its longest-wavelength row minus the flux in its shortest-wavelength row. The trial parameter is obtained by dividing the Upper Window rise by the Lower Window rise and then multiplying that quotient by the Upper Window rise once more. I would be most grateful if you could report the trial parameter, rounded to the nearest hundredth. -1.63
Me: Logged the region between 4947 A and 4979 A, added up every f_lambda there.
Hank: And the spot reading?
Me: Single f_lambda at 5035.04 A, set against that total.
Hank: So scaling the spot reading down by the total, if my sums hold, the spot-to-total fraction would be 0.0633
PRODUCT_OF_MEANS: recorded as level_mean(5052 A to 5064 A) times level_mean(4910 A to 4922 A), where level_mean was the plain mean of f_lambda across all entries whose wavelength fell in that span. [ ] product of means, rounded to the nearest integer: 97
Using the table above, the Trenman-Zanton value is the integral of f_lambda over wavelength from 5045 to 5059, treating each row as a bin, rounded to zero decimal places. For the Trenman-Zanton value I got 125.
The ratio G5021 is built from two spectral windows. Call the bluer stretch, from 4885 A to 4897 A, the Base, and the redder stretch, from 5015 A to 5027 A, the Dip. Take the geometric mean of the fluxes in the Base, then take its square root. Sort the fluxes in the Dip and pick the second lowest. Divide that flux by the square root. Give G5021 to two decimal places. 2.99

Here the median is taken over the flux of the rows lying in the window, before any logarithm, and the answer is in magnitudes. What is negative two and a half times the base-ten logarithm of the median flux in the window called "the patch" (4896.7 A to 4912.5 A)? -2.62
